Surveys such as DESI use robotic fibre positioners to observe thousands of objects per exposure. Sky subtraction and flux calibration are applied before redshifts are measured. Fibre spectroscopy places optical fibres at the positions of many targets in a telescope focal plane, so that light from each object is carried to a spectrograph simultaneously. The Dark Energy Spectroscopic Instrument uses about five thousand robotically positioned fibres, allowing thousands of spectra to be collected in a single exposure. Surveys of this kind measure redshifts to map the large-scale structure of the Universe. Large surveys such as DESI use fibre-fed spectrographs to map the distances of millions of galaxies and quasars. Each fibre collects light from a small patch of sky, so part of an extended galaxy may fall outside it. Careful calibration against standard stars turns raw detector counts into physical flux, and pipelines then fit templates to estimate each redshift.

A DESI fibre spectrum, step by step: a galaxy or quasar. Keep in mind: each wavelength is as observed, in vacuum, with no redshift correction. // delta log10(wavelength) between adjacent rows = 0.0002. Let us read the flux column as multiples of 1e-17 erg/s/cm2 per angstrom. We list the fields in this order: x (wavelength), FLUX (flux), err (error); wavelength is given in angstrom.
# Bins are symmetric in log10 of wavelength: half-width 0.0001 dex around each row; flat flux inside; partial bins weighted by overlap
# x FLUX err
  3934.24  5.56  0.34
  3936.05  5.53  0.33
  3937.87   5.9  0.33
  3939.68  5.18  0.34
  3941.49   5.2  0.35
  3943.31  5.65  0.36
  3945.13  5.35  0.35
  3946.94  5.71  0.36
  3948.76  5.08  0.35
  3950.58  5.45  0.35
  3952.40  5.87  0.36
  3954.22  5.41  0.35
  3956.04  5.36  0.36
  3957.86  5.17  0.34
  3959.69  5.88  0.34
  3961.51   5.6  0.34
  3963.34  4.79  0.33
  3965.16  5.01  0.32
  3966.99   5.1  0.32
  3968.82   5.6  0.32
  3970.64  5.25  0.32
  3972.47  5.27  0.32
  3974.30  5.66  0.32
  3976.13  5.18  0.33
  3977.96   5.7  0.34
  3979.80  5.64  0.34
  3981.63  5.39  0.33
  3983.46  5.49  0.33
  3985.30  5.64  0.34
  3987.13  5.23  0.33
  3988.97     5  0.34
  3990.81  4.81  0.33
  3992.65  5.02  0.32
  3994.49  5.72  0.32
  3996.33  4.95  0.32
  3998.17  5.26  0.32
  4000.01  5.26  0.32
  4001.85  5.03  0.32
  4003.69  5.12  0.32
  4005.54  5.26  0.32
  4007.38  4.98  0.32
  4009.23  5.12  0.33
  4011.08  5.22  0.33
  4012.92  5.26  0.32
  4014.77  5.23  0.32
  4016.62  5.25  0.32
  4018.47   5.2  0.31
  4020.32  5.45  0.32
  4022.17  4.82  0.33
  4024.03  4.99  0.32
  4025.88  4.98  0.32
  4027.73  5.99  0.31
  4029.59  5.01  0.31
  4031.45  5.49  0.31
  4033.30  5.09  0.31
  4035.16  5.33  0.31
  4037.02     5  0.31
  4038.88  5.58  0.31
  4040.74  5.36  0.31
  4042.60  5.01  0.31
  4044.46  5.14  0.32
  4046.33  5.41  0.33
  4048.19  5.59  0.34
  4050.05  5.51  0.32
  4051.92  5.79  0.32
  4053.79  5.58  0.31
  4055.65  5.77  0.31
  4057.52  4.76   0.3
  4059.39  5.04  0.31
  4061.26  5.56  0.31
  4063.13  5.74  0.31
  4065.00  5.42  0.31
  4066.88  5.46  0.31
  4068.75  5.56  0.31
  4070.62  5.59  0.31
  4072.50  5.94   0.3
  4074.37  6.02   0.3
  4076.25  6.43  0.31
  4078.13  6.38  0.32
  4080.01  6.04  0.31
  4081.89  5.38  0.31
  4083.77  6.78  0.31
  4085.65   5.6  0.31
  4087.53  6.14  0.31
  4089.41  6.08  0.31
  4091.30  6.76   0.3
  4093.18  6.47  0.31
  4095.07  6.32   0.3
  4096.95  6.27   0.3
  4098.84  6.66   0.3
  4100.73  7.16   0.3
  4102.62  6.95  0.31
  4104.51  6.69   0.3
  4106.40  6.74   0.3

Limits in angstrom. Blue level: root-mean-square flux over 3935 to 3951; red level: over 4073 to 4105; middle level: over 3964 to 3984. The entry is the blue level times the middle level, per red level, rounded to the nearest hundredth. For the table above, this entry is 4.62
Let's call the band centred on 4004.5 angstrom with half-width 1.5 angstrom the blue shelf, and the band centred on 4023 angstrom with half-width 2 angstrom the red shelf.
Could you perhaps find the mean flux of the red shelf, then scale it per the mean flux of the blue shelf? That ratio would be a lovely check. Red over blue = 0.95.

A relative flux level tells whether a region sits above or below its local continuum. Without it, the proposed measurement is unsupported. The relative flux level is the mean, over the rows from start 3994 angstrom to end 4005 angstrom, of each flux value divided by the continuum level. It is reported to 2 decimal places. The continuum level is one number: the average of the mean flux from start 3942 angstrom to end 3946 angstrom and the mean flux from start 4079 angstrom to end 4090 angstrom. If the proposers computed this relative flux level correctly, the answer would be 0.91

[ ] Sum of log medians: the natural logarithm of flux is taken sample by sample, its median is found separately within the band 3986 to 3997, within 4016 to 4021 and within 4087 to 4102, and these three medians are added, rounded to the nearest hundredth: 5.13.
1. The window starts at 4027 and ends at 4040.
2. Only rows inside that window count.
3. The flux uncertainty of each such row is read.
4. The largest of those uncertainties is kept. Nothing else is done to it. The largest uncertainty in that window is 0.31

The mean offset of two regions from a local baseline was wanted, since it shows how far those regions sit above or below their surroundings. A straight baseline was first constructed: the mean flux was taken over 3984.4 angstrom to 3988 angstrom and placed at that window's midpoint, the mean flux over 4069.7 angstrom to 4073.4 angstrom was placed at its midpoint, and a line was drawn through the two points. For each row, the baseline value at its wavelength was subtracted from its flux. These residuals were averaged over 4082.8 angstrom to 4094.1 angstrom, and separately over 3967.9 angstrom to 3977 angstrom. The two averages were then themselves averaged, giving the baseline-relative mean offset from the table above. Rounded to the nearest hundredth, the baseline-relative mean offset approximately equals 0.24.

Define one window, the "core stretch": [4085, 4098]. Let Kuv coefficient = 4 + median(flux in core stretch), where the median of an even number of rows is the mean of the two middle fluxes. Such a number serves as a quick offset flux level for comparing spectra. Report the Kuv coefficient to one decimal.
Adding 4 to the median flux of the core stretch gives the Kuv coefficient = 10.3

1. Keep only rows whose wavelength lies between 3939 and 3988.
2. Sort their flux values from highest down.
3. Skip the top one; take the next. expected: 5.87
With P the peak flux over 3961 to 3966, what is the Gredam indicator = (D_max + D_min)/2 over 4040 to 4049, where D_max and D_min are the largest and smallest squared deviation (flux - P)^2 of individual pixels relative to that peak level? 0.17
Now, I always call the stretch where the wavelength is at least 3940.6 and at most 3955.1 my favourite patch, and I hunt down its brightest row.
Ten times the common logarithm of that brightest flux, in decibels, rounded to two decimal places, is 7.69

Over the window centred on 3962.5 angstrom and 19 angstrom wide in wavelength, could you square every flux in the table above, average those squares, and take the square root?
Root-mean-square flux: 5.33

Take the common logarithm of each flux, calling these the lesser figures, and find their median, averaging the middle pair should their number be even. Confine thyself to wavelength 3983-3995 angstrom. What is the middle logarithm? 0.719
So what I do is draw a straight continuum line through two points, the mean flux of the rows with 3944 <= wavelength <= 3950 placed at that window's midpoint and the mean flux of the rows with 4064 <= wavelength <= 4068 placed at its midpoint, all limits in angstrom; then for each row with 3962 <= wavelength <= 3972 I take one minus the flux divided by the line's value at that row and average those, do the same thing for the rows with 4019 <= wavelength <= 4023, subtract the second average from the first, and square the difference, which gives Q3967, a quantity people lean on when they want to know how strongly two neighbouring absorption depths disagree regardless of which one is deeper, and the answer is 0.000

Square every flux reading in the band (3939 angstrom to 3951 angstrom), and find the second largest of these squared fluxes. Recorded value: 32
